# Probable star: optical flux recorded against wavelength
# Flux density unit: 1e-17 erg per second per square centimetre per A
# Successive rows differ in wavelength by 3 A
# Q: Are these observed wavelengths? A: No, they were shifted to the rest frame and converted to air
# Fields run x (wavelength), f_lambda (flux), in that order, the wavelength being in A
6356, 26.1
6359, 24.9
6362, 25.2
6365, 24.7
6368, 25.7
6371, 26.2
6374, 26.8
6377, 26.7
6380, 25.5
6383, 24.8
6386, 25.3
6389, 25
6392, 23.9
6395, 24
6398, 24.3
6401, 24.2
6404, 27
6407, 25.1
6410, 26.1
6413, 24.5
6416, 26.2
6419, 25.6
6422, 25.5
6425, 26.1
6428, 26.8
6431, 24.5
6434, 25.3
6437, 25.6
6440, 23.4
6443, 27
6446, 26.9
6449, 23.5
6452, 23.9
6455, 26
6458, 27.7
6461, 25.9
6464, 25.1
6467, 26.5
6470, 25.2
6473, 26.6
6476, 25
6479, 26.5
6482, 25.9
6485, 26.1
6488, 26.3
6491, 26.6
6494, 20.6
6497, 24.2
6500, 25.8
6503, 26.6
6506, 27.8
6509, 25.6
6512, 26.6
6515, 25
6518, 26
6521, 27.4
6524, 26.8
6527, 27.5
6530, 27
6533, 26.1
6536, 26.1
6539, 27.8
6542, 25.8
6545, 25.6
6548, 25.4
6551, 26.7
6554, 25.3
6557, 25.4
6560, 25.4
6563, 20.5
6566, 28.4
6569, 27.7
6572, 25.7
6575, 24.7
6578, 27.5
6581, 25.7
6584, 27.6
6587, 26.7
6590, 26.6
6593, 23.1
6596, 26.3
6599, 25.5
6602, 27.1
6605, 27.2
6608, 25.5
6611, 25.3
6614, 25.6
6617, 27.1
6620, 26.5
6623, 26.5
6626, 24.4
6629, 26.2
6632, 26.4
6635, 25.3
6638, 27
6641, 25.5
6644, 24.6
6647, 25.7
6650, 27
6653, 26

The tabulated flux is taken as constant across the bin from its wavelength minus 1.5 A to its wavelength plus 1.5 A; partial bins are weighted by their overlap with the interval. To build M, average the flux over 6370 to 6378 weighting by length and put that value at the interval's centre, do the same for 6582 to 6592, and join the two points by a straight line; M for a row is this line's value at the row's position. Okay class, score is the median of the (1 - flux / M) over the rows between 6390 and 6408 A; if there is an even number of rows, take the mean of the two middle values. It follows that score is 0.088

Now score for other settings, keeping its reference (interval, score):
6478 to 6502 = 0.024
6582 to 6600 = 0.010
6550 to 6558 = 0.048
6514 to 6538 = 0.008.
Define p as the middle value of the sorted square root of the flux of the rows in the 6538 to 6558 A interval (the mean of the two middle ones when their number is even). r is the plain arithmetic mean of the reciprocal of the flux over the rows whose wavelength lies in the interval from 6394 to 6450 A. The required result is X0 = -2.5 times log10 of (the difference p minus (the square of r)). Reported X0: -1.76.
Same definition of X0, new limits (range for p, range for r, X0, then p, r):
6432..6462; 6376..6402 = -1.76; 5.07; 0.0403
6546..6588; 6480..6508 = -1.76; 5.07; 0.0394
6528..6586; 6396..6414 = -1.76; 5.08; 0.0397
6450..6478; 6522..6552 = -1.77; 5.09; 0.0378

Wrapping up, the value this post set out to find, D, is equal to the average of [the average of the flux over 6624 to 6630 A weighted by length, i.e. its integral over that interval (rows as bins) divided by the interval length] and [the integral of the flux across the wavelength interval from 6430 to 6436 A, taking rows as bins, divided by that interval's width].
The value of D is 25.2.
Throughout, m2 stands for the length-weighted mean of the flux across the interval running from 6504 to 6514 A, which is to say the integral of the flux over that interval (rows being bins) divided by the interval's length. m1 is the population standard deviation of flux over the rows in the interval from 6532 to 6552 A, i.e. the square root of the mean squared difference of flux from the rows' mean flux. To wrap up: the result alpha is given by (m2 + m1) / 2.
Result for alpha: 13.7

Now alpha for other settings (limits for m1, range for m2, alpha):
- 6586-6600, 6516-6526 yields 14.0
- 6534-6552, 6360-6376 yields 13.3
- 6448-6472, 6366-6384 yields 13.6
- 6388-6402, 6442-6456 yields 12.9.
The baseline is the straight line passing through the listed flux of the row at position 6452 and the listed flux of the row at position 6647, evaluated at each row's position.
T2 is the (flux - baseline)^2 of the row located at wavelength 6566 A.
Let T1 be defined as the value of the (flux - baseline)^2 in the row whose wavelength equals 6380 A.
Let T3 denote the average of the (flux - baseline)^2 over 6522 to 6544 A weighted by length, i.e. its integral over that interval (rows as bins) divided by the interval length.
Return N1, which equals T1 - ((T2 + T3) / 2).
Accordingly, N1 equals -3.2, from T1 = 5.1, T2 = 12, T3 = 4.8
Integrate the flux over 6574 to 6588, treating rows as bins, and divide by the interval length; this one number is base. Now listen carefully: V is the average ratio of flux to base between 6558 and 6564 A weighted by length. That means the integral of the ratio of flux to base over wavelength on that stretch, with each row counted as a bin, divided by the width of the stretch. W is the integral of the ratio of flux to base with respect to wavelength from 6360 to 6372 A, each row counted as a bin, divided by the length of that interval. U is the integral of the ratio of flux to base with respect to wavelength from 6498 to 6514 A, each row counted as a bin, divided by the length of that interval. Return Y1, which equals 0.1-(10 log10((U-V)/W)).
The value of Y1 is 9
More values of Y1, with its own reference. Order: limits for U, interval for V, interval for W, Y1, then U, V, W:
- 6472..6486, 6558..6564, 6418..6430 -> 10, 0.981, 0.88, 0.980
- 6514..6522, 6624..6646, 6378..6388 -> 17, 0.986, 0.97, 0.954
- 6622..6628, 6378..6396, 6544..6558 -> 16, 0.960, 0.94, 0.970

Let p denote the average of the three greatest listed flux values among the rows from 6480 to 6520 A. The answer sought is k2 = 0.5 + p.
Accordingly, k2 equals 27.5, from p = 27.0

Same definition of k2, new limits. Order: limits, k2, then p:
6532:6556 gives 27.4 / 26.9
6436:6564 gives 28.3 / 27.8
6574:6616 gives 27.9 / 27.4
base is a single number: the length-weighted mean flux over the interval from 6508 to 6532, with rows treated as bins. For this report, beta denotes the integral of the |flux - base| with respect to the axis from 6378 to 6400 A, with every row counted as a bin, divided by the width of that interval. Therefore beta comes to 1.8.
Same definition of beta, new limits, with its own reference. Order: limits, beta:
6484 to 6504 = 1.4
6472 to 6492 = 0.4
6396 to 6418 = 1.3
